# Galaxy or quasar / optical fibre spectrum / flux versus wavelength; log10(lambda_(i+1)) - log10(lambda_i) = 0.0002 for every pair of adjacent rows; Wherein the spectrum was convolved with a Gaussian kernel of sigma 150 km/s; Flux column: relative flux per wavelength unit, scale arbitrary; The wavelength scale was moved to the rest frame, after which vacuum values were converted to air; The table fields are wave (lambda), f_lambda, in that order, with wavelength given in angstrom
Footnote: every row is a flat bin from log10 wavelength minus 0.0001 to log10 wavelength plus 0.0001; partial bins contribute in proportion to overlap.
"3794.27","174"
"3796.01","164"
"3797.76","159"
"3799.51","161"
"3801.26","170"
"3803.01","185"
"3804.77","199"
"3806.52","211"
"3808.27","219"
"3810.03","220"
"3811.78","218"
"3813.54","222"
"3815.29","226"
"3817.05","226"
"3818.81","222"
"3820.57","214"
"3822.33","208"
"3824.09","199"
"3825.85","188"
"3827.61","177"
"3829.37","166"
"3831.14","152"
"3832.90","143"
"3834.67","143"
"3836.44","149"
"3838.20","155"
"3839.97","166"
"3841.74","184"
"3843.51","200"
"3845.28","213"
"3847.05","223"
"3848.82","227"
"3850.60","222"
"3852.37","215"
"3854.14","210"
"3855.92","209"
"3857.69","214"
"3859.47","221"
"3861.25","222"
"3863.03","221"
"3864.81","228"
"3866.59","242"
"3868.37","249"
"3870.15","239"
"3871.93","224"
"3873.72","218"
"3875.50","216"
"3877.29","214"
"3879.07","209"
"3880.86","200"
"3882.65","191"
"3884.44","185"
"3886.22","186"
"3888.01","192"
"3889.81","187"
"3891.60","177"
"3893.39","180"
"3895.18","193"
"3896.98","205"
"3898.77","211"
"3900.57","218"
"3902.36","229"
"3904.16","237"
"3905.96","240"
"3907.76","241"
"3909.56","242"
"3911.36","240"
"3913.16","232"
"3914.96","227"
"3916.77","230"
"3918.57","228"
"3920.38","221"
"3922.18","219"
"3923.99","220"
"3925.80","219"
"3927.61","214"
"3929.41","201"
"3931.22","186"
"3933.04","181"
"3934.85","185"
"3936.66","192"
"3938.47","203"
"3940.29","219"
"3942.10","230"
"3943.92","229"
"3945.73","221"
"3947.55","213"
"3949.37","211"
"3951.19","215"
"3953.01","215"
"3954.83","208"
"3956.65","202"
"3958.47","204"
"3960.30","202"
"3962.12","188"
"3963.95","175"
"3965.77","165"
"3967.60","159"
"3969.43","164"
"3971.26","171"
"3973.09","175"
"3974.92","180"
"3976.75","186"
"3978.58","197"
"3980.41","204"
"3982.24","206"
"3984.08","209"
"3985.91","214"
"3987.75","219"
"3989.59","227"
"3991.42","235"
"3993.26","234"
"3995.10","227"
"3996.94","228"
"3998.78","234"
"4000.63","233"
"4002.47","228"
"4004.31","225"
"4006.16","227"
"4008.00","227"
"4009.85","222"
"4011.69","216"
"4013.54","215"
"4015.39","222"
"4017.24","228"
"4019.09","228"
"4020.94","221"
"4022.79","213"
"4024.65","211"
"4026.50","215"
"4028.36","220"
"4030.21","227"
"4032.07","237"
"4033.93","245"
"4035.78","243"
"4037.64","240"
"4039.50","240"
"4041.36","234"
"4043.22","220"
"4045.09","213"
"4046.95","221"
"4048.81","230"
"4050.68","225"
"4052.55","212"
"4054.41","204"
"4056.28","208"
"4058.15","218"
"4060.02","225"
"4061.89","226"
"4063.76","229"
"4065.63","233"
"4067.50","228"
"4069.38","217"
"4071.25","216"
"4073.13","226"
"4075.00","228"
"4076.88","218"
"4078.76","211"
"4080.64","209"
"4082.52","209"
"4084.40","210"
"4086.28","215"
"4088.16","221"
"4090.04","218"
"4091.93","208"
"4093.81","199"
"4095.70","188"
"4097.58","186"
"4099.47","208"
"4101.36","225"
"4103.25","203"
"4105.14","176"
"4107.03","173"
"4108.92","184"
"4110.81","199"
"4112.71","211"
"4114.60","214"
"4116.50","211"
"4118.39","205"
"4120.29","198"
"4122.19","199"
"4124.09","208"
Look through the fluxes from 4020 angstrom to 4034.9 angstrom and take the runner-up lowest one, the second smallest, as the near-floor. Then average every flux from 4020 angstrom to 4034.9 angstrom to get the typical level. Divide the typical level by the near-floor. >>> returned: 1.05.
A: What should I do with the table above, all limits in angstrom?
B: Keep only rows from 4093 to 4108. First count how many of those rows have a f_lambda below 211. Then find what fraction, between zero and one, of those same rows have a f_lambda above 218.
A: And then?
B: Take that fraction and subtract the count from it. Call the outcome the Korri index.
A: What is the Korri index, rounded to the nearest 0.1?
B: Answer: -6.9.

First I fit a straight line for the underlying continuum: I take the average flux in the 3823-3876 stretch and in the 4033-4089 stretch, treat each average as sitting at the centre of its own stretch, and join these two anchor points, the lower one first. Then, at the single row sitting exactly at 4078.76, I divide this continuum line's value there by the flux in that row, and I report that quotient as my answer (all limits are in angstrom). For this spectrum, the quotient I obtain 1.06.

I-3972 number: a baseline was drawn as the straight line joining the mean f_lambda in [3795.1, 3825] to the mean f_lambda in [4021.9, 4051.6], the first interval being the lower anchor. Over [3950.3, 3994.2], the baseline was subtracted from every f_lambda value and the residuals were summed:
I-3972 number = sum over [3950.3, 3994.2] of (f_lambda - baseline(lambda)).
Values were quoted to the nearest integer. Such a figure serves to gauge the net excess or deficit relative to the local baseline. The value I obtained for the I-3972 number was -521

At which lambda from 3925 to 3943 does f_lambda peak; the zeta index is 3942.10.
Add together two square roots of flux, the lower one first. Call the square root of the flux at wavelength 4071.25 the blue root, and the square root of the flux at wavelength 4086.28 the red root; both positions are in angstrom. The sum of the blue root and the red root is 29.4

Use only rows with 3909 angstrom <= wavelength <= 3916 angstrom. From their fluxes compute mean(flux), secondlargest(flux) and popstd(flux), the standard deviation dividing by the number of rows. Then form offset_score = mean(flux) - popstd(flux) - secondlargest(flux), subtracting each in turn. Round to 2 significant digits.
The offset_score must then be -11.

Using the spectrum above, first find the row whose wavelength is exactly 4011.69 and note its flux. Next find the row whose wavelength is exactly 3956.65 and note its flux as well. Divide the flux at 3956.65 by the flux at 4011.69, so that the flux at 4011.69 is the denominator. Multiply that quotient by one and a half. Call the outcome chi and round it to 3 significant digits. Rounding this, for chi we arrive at 1.40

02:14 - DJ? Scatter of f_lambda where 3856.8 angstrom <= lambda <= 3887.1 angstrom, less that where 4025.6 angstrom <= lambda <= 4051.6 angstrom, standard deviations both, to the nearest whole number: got 8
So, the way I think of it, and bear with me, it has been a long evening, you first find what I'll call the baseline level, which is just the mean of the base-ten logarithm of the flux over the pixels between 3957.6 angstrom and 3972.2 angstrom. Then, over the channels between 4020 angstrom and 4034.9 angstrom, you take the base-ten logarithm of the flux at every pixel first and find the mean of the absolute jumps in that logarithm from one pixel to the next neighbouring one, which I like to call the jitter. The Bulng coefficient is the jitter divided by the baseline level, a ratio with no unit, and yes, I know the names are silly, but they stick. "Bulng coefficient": 0.0054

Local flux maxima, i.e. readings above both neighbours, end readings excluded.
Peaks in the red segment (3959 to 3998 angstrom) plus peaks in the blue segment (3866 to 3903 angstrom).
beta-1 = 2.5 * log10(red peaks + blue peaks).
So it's 1.19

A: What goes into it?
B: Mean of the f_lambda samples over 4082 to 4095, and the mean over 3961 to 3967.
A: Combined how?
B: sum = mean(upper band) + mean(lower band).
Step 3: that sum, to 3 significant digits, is 387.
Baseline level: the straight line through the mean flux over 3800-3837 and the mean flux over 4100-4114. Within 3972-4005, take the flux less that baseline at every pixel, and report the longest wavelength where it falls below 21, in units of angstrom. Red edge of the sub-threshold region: 3985.91 angstrom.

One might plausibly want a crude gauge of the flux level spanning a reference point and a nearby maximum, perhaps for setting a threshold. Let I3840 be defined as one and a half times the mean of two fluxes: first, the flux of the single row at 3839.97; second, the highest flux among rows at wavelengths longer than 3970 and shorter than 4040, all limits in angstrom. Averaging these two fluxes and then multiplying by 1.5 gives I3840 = 308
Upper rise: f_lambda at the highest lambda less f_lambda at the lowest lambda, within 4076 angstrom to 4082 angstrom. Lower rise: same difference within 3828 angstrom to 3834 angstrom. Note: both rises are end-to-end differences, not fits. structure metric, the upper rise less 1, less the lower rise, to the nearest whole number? 13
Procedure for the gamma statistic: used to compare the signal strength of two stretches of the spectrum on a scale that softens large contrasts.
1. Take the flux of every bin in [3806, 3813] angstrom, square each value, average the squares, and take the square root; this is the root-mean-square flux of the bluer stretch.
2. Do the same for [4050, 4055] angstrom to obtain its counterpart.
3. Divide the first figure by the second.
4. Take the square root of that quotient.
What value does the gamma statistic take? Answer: 1.01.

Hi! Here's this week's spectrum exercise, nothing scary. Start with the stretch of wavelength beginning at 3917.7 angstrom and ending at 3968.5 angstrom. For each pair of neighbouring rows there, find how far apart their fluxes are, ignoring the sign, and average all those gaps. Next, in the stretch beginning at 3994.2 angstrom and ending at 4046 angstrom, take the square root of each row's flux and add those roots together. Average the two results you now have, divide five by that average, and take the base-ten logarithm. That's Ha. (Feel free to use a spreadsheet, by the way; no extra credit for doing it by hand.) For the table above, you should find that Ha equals -1.63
